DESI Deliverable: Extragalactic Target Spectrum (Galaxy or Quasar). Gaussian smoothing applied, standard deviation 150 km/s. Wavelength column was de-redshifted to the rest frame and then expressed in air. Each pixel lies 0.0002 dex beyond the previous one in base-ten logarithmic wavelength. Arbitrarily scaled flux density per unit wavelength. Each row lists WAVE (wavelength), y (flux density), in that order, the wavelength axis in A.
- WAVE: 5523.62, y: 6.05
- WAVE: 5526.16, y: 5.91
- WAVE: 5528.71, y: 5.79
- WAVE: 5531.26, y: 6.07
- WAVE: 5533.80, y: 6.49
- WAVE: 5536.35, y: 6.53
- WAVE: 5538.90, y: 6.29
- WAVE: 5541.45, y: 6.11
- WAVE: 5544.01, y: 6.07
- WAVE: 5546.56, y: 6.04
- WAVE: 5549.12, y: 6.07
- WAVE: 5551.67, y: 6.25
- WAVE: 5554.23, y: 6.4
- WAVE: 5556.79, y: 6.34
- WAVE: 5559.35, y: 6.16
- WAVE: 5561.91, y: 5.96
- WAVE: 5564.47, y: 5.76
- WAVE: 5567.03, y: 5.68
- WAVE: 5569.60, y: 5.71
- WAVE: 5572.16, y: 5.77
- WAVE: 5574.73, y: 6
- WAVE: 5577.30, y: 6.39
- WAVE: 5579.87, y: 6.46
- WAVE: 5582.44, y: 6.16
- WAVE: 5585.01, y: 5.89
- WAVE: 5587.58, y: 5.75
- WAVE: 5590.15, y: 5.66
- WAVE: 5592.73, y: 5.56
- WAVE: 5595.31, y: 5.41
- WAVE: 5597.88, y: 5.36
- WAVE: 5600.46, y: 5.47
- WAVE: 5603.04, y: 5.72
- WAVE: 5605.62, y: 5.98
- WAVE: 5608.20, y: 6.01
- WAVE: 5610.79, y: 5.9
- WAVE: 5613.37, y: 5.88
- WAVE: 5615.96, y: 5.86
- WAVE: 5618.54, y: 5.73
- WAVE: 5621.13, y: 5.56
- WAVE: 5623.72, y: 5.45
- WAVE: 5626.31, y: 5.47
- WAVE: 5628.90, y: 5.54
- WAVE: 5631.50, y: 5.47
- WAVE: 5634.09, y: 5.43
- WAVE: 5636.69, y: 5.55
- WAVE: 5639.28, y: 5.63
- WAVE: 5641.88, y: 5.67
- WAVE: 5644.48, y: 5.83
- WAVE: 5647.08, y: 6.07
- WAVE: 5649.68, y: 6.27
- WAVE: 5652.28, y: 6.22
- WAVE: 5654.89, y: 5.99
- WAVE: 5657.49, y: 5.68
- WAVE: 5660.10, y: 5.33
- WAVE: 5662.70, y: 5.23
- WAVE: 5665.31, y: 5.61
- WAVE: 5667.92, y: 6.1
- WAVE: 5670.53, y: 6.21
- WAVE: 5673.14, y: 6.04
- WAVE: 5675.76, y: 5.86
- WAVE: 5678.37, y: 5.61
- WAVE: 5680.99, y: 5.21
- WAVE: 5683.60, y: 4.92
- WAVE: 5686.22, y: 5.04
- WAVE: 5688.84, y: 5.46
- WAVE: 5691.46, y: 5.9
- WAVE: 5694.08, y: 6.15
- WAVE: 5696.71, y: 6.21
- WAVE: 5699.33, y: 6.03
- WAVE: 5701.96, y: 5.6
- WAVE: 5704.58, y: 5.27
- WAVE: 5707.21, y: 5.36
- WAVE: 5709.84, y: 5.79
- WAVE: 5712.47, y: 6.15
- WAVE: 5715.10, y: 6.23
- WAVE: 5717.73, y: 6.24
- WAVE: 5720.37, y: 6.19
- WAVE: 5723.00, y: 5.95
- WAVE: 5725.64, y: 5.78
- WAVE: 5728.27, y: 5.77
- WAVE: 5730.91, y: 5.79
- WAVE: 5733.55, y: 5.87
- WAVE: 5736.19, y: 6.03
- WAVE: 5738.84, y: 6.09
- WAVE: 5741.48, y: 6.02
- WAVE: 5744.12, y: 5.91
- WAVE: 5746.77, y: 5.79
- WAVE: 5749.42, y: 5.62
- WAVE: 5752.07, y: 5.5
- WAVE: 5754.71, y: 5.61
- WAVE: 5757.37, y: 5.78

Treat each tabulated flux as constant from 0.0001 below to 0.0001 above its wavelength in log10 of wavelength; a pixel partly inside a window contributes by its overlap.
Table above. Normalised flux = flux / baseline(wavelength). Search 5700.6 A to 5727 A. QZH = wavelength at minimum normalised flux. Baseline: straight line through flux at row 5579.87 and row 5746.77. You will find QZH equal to 5704.58 A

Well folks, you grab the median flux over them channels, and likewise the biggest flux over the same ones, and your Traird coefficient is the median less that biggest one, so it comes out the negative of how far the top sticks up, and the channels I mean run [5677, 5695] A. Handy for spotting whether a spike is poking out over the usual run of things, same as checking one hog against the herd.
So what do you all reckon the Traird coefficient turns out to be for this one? -0.7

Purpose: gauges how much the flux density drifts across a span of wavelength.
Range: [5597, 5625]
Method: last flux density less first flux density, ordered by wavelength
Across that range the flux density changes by 0.1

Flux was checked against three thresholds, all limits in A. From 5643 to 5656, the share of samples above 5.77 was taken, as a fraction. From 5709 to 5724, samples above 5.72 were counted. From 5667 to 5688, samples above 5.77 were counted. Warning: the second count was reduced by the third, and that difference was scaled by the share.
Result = 2.0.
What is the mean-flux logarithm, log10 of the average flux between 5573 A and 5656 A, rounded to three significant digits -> 0.763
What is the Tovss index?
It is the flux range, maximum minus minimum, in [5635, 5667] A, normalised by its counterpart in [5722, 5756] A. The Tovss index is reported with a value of 1.8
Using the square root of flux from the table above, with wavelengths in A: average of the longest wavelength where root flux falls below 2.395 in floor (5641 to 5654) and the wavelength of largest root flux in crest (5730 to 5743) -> 5690.4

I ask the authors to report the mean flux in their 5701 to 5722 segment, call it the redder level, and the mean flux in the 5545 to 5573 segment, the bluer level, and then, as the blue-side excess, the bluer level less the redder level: 0.16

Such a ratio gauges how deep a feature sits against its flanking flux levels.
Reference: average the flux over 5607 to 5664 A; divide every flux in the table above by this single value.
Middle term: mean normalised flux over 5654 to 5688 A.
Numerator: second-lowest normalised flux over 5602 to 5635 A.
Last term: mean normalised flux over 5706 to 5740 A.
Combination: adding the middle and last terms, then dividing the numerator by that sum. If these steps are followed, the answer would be 0.472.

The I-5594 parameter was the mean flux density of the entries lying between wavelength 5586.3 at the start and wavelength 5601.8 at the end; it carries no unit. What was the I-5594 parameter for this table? 5.54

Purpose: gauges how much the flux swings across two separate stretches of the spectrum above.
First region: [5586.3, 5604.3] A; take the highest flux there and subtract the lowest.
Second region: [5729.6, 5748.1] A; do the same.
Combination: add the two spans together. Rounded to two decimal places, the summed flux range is 0.69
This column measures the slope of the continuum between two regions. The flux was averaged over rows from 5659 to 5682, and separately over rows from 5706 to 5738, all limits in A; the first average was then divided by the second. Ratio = 0.96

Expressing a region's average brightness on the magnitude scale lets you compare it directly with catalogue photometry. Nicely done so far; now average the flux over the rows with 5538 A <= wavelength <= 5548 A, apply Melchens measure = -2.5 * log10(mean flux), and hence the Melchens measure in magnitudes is -1.97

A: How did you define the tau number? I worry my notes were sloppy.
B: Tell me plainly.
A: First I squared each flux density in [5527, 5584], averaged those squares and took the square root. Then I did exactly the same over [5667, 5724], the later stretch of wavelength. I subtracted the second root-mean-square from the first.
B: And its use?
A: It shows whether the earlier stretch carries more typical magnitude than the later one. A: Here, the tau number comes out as 0.31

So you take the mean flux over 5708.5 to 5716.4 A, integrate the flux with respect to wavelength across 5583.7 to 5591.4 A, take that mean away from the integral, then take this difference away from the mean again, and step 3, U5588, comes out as -32.4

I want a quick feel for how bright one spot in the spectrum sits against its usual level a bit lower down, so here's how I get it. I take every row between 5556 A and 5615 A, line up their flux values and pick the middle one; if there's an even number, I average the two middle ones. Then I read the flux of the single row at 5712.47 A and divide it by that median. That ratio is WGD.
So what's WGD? 1.05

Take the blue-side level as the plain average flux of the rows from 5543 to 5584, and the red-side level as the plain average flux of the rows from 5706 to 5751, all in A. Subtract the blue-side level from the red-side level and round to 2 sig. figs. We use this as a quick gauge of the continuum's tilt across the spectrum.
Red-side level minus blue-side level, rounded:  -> -0.16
